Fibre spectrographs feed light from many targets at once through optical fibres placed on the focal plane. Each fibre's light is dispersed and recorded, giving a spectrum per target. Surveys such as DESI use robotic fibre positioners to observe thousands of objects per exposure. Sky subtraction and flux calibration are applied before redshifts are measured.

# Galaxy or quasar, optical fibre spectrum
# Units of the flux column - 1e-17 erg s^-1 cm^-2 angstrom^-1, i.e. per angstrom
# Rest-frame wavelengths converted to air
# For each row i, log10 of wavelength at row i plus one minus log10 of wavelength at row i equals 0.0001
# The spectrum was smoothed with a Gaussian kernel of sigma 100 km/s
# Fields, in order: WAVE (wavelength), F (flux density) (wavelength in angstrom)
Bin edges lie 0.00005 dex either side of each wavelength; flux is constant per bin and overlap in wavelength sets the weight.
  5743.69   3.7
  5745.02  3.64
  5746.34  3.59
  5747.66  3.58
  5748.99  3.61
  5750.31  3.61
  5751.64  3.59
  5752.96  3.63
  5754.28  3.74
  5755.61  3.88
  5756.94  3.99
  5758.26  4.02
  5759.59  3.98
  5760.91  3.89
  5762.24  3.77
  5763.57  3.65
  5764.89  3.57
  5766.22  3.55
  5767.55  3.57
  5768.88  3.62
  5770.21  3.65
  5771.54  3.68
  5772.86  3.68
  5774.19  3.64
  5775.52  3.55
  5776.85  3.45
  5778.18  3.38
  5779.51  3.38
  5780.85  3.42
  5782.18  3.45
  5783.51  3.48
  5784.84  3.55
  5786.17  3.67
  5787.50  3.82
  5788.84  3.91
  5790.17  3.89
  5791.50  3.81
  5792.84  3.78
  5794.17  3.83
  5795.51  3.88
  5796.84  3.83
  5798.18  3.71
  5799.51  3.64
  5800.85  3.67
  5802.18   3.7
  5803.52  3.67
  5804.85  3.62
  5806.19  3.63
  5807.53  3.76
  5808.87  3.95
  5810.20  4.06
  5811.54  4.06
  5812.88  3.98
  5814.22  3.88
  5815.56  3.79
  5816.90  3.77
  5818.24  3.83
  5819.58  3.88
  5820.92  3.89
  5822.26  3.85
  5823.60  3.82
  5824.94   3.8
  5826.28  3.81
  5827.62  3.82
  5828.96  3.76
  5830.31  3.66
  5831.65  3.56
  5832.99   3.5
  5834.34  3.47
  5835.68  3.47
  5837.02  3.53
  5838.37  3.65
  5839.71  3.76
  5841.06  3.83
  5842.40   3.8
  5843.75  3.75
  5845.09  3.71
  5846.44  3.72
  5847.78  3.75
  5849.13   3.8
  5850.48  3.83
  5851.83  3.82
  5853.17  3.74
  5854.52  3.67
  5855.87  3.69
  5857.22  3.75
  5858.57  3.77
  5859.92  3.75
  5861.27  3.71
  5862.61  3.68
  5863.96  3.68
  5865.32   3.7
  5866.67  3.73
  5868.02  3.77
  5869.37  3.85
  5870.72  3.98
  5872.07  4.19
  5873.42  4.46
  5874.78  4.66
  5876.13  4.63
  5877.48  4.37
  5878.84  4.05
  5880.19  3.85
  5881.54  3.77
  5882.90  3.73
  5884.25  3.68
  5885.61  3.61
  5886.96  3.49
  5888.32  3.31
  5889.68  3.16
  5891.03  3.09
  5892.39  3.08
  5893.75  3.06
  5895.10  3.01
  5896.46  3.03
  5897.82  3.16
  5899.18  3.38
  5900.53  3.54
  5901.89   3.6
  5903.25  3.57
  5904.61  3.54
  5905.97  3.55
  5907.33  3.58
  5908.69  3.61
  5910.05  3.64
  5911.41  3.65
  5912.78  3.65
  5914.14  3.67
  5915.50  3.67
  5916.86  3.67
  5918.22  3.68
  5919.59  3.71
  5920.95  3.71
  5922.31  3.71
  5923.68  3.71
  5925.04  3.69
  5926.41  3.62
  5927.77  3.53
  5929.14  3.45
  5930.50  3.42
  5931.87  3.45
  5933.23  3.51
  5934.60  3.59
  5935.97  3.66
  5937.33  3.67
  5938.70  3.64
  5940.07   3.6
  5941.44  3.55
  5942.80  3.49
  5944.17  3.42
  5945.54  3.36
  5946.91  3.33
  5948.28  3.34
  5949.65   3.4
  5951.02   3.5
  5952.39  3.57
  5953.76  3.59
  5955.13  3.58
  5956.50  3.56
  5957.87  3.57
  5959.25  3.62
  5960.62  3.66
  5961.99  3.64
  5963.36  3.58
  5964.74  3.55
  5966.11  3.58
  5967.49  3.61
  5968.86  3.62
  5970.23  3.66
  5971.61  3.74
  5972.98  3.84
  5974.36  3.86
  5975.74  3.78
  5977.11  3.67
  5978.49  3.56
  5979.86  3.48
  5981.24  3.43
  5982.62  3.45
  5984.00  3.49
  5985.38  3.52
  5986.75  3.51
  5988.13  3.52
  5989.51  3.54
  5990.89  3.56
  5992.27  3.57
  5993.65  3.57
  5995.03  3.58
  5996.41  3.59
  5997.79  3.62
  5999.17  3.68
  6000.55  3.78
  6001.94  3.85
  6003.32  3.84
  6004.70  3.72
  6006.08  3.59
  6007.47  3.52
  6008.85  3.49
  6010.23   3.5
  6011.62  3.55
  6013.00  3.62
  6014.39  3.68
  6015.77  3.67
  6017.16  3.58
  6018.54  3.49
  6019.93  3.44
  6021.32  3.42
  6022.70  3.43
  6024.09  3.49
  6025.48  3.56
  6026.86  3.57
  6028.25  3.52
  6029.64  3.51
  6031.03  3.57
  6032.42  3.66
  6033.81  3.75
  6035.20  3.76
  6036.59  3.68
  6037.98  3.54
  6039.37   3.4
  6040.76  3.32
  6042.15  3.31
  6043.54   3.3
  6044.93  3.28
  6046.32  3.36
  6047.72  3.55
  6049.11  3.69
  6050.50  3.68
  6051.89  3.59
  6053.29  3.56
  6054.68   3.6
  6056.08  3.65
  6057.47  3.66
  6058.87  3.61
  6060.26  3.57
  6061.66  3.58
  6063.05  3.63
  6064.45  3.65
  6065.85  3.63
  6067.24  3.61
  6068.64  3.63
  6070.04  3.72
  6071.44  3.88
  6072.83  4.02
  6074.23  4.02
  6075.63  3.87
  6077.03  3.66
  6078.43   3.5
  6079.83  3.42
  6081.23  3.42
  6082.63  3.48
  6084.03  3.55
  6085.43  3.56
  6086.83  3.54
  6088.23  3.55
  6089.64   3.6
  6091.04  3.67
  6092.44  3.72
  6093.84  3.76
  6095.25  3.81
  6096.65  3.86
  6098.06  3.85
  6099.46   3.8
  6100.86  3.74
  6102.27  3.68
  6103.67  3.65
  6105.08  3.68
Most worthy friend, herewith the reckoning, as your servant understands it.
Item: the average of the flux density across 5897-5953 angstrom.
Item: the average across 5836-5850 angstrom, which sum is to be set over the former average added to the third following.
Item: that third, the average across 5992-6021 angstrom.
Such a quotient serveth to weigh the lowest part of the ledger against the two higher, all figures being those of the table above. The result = 0.520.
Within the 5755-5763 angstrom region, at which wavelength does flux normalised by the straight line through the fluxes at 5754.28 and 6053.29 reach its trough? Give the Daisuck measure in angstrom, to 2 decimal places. 5762.24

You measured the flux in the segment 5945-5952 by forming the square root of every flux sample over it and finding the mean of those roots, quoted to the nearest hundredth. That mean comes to 1.84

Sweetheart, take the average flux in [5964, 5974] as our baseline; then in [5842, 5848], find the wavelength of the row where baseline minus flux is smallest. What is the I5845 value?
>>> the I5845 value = 5842.40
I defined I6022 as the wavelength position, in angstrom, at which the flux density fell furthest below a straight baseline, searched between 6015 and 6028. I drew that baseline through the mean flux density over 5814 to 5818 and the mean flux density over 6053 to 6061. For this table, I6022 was 6021.32 angstrom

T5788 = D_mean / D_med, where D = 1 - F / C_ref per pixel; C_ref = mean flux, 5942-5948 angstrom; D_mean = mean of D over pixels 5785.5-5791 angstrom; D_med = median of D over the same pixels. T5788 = 0.93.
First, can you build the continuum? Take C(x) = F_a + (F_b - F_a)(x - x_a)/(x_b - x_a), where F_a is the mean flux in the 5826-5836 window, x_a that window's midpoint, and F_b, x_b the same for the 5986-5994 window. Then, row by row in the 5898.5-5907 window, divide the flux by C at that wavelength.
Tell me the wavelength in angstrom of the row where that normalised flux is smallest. 5899.18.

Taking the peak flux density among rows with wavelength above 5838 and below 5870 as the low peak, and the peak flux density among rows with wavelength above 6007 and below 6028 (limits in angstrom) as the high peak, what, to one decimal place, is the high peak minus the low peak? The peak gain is -0.2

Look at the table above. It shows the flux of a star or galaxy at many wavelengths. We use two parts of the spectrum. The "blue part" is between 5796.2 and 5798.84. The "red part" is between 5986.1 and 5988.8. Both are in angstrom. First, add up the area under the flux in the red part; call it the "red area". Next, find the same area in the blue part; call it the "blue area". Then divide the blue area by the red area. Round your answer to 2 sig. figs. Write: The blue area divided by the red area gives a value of 1.0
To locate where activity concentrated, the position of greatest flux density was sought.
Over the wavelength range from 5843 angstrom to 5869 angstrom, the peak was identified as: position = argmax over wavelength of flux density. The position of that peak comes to 5850.48 angstrom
